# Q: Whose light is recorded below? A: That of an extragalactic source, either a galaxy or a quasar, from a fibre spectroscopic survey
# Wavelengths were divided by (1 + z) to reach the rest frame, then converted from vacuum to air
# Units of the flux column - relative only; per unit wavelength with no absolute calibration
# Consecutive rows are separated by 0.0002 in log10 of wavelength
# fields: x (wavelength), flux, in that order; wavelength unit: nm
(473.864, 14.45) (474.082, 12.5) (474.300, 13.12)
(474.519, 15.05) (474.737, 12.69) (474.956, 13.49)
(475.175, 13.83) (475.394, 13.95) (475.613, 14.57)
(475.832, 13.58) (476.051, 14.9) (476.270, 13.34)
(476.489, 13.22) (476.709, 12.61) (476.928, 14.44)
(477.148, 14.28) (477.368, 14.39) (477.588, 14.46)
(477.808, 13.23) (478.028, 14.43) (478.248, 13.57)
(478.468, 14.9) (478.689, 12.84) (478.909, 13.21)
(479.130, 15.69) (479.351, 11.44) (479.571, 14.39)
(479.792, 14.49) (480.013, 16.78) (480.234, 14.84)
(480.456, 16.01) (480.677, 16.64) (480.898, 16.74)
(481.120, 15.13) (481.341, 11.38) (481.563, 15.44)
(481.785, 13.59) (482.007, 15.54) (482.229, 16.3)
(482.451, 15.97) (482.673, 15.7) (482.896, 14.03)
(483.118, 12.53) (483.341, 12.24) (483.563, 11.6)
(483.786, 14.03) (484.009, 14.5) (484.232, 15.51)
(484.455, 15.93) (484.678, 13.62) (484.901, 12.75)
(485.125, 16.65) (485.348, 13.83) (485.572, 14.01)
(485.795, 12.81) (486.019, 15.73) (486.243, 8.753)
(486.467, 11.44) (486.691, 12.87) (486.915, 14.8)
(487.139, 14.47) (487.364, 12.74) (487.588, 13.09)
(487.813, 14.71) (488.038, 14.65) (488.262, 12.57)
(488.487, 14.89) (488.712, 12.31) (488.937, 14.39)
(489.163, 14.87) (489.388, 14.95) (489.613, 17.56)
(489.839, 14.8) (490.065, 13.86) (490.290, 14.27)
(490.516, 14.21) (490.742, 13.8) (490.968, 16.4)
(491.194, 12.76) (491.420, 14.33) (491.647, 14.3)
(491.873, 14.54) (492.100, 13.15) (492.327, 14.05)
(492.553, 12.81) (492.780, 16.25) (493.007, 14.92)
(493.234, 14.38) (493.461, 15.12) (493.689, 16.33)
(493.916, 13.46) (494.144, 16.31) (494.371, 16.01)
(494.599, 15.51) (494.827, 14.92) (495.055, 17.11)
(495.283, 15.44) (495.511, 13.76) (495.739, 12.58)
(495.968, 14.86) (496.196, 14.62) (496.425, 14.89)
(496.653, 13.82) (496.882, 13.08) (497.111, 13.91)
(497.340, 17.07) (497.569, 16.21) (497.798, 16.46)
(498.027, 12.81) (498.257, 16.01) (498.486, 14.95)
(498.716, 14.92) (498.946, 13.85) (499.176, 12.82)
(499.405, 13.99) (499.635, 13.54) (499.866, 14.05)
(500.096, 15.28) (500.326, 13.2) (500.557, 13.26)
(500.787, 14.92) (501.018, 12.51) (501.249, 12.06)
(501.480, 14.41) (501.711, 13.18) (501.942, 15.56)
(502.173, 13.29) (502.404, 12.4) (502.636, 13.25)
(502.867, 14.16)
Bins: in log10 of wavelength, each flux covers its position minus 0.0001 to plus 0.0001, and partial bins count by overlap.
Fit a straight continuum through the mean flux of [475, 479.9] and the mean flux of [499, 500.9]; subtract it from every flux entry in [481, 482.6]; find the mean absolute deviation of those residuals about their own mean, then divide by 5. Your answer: 0.26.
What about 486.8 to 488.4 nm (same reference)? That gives 0.18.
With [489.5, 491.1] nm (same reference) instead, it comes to 0.23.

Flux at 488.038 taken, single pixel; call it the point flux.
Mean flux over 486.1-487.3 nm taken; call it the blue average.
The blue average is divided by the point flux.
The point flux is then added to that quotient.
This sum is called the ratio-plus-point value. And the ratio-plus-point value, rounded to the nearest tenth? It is 15.5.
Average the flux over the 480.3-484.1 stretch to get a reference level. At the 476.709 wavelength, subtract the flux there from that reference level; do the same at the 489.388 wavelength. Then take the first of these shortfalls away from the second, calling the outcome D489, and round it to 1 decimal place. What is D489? -2.3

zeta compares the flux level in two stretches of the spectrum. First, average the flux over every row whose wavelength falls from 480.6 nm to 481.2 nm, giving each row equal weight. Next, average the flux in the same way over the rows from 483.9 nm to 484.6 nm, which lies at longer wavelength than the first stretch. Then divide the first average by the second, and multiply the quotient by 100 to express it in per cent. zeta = 106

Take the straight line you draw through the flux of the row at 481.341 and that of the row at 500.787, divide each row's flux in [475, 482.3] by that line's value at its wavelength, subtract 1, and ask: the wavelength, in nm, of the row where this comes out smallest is 481.341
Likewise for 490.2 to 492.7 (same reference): 492.553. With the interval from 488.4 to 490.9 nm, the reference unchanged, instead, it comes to 488.712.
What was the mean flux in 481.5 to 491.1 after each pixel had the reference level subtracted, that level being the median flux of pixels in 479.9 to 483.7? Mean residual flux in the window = -1.3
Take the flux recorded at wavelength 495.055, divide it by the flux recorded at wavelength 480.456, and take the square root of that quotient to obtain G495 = 1.03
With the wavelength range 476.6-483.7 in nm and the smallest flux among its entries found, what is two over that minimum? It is 0.176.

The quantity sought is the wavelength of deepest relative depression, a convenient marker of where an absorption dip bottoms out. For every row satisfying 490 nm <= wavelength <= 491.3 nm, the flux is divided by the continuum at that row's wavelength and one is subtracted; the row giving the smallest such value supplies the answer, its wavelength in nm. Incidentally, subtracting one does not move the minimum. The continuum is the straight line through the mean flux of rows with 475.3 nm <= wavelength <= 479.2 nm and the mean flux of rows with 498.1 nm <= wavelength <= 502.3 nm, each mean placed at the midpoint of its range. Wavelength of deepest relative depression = 491.194 nm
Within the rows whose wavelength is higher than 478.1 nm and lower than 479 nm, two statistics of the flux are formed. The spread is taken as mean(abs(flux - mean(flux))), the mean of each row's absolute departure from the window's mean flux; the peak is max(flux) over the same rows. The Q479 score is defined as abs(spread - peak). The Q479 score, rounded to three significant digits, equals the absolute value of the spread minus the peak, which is 14.3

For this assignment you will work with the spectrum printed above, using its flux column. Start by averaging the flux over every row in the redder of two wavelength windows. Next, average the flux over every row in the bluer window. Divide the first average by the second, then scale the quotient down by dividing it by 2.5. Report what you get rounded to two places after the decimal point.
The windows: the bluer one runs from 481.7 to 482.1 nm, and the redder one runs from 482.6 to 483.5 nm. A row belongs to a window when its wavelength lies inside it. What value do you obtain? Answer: 0.37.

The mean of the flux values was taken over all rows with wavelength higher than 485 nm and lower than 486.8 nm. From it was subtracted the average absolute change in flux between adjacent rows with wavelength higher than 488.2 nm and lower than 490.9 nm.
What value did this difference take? 11.9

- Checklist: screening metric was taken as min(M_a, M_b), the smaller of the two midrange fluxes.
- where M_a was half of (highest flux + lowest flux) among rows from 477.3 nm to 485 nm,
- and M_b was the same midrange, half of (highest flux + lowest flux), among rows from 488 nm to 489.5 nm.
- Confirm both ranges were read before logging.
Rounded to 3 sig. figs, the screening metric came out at 13.6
